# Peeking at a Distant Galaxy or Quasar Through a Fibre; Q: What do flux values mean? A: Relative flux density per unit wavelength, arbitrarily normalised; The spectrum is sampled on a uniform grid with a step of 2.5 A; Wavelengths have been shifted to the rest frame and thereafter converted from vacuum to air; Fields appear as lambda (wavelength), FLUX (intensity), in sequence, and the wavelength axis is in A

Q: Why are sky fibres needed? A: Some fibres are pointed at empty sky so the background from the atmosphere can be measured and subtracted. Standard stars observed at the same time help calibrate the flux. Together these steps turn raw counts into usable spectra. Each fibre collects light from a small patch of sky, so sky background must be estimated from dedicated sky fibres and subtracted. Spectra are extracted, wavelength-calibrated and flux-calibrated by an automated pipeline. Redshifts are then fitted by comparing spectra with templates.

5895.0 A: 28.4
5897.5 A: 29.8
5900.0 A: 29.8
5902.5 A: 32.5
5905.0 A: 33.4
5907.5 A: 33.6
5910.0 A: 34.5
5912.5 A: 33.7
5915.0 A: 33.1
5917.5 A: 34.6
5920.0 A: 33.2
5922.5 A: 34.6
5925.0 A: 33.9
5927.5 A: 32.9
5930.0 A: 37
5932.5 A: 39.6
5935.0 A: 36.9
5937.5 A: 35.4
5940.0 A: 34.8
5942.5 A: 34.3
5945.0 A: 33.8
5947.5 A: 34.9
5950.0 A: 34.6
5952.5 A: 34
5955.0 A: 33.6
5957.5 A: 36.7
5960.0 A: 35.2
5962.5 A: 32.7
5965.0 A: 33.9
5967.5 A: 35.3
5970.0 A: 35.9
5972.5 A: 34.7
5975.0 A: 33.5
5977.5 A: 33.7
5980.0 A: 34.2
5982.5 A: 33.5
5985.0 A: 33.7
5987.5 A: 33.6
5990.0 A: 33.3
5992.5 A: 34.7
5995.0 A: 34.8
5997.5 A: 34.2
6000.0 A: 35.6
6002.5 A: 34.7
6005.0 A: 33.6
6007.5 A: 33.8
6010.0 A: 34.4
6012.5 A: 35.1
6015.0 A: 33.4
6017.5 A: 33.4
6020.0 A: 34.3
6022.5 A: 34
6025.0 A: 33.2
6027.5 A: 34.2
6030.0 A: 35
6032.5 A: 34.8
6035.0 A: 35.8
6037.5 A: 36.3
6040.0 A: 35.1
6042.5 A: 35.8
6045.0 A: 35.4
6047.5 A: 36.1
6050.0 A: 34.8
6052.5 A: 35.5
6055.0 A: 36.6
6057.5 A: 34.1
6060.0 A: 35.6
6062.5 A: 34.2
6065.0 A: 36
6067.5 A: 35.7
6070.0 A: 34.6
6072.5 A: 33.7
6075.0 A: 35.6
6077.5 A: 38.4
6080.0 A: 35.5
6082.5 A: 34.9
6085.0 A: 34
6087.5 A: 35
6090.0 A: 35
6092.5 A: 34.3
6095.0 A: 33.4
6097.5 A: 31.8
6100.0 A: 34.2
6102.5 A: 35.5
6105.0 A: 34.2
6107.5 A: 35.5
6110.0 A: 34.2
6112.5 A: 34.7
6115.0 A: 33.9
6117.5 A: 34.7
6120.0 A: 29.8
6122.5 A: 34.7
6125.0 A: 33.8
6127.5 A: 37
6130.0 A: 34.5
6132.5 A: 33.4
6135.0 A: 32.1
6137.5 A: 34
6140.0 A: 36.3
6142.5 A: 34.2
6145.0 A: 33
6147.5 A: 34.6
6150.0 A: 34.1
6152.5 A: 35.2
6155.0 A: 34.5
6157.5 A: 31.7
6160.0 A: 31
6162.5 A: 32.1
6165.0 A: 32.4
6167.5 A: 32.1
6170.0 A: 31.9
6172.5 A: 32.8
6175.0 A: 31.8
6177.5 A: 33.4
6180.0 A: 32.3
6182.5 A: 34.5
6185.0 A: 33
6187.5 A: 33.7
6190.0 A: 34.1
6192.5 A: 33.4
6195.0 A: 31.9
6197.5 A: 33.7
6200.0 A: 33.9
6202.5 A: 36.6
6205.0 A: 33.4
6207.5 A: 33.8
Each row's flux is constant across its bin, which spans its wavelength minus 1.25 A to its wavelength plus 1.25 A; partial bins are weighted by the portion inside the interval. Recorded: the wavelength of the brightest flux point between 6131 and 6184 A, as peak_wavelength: 6140.0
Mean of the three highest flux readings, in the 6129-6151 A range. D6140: 35.1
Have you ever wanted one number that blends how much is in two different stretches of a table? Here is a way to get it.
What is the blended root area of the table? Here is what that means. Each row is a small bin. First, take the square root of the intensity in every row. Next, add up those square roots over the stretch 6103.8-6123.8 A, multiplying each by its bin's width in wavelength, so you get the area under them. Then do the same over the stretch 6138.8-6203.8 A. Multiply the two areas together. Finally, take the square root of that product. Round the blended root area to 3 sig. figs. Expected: 209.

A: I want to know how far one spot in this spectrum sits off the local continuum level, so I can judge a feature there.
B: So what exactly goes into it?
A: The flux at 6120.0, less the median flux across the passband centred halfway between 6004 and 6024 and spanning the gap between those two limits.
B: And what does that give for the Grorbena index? -4.1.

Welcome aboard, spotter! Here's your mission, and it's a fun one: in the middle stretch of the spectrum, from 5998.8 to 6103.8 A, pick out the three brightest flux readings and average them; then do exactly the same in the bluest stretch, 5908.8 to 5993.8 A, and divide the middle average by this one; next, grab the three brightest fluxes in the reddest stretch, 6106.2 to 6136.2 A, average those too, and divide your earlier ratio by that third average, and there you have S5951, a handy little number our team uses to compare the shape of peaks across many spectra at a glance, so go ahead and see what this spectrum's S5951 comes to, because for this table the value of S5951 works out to 0.0274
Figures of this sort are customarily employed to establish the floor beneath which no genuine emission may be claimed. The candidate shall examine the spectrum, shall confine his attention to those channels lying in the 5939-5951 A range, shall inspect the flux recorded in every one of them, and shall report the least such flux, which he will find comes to 33.8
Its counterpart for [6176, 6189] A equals 32.3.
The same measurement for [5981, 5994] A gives 33.3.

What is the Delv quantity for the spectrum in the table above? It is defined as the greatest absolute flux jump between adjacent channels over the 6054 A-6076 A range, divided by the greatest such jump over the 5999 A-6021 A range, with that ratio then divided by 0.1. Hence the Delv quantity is 15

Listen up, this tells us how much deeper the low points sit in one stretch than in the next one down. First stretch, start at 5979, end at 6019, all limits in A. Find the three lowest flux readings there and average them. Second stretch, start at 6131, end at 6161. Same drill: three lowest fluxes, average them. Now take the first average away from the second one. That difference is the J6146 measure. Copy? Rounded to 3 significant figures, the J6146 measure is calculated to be -1.77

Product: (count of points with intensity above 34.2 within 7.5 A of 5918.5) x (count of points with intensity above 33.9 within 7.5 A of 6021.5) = 6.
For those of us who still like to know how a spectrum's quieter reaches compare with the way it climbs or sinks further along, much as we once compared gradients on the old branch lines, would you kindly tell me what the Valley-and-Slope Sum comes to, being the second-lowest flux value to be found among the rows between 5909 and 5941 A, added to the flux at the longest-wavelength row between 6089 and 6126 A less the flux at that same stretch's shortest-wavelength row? 31.9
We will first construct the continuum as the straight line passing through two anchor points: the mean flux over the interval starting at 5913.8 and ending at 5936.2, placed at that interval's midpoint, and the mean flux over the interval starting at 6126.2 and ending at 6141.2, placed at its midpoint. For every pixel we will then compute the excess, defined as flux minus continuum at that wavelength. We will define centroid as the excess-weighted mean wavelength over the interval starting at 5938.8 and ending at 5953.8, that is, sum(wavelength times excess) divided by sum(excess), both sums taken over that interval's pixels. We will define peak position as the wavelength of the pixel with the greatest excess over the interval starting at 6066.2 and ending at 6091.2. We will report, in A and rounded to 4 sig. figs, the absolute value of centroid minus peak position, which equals 130.7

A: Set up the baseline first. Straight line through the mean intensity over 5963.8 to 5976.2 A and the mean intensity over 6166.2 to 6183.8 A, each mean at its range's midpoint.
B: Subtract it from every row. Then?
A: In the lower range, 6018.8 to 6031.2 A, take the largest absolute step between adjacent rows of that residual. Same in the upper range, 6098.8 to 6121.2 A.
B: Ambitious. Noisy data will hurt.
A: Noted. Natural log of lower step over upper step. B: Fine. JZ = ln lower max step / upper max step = -1.6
